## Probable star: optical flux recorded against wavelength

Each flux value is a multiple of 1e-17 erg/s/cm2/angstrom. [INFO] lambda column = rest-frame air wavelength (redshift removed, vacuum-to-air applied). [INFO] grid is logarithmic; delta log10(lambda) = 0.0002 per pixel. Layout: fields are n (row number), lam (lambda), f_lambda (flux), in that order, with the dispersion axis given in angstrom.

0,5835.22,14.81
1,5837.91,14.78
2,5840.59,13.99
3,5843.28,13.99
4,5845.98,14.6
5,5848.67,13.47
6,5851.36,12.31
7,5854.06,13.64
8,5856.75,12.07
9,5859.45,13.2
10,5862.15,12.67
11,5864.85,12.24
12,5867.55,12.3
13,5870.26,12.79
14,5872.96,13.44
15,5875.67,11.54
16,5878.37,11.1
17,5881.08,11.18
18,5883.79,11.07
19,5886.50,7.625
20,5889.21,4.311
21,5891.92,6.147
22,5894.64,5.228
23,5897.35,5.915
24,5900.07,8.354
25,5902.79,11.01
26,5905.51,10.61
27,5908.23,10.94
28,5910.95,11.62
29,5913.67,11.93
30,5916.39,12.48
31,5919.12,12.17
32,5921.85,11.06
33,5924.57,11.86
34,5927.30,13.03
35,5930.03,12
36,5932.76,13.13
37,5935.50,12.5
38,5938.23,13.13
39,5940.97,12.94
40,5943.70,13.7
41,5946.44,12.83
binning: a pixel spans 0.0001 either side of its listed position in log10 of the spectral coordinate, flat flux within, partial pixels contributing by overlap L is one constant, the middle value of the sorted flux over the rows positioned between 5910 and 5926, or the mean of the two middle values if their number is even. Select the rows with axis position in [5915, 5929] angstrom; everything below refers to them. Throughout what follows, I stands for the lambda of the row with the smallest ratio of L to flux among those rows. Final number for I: 5927.30 angstrom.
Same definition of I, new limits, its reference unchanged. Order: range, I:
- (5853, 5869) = 5854.06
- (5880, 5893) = 5881.08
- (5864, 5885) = 5872.96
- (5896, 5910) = 5902.79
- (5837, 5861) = 5837.91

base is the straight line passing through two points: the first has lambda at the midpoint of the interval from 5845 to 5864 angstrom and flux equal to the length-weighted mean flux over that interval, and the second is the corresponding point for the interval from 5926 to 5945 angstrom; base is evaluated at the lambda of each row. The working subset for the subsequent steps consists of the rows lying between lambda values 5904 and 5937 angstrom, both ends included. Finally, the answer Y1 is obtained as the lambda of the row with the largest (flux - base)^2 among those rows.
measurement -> 5905.51 angstrom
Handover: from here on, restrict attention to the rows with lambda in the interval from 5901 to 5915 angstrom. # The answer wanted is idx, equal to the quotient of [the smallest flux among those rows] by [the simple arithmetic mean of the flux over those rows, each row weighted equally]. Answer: 0.95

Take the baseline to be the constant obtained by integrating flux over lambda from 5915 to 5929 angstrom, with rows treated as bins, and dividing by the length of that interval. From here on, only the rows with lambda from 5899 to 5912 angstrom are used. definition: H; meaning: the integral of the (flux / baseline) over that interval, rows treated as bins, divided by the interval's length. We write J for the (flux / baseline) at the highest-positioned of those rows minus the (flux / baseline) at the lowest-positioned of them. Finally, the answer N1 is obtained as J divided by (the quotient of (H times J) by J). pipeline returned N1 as 0.31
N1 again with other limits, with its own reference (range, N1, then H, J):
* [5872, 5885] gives -0.20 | 0.96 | -0.20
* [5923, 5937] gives 0.05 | 1.03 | 0.05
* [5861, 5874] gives 0.06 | 1.05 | 0.06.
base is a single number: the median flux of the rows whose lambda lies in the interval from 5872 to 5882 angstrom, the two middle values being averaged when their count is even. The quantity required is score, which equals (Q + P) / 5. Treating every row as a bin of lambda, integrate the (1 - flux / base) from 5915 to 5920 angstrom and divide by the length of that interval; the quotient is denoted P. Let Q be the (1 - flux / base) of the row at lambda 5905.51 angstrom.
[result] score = 0.00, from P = -0.09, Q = 0.07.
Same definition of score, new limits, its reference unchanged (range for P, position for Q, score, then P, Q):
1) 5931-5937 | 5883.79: -0.02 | -0.12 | 0.03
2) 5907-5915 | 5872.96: -0.04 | -0.01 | -0.18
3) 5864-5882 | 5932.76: -0.04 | -0.07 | -0.16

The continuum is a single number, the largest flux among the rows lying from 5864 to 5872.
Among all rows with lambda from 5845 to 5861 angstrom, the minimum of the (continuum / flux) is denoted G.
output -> 0.88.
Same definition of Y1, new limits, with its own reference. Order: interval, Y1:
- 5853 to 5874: 5856.75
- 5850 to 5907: 5889.21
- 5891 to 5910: 5894.64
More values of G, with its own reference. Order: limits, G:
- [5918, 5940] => 0.97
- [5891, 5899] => 2.08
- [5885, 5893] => 1.68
